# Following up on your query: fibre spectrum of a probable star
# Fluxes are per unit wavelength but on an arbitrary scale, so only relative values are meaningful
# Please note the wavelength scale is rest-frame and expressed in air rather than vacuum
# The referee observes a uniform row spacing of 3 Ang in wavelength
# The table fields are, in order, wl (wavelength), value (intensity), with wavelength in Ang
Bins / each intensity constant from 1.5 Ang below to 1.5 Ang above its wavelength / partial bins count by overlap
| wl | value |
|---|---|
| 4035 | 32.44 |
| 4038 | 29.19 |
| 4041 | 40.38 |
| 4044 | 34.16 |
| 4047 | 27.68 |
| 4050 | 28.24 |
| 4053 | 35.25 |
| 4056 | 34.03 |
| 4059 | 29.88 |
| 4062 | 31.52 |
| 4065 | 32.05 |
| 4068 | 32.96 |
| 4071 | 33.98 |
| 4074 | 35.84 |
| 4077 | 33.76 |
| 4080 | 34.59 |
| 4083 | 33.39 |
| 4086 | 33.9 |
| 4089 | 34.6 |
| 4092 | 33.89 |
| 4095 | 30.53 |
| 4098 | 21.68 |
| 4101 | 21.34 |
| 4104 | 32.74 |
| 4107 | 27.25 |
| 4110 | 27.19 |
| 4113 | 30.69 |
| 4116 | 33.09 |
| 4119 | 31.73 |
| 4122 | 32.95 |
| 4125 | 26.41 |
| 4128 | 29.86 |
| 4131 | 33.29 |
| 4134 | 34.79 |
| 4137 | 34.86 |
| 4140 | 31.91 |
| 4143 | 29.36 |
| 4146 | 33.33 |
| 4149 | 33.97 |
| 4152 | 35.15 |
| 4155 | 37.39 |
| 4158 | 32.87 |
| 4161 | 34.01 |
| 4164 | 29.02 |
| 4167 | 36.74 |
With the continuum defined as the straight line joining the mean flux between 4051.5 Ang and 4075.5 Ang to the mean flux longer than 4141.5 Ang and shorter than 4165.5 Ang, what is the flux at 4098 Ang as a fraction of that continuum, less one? -0.35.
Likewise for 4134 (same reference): 0.05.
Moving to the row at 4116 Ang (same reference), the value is 0.00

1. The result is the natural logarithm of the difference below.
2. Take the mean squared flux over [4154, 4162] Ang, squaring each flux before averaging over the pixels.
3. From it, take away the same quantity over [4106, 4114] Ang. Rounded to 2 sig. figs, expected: 6.0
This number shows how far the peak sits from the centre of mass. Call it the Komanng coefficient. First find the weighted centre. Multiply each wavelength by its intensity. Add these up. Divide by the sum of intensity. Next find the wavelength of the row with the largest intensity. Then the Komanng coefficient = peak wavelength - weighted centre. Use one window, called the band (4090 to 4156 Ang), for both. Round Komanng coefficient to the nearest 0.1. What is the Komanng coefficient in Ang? 30.1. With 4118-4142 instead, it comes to 7.3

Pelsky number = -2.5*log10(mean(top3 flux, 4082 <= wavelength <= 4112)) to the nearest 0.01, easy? -3.83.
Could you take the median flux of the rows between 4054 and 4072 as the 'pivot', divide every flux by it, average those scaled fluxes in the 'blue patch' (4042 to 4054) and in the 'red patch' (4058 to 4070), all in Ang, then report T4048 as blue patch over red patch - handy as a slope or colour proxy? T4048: 0.99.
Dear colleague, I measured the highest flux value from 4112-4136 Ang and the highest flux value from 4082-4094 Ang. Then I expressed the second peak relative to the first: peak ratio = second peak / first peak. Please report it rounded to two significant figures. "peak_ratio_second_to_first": 0.99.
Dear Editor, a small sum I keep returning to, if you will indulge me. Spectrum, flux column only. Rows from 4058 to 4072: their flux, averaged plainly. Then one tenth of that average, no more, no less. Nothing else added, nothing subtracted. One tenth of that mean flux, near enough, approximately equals 3.21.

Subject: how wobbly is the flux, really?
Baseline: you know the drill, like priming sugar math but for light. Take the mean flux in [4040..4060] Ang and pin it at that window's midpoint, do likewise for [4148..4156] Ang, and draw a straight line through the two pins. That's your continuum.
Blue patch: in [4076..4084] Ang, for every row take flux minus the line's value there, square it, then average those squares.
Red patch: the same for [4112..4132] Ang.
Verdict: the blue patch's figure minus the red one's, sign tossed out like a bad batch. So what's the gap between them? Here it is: 18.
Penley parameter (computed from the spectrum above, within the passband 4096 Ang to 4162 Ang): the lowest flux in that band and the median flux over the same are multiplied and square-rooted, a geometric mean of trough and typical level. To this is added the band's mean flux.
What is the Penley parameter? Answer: 57.6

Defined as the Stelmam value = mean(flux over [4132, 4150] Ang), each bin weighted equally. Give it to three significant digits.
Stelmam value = 33.0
